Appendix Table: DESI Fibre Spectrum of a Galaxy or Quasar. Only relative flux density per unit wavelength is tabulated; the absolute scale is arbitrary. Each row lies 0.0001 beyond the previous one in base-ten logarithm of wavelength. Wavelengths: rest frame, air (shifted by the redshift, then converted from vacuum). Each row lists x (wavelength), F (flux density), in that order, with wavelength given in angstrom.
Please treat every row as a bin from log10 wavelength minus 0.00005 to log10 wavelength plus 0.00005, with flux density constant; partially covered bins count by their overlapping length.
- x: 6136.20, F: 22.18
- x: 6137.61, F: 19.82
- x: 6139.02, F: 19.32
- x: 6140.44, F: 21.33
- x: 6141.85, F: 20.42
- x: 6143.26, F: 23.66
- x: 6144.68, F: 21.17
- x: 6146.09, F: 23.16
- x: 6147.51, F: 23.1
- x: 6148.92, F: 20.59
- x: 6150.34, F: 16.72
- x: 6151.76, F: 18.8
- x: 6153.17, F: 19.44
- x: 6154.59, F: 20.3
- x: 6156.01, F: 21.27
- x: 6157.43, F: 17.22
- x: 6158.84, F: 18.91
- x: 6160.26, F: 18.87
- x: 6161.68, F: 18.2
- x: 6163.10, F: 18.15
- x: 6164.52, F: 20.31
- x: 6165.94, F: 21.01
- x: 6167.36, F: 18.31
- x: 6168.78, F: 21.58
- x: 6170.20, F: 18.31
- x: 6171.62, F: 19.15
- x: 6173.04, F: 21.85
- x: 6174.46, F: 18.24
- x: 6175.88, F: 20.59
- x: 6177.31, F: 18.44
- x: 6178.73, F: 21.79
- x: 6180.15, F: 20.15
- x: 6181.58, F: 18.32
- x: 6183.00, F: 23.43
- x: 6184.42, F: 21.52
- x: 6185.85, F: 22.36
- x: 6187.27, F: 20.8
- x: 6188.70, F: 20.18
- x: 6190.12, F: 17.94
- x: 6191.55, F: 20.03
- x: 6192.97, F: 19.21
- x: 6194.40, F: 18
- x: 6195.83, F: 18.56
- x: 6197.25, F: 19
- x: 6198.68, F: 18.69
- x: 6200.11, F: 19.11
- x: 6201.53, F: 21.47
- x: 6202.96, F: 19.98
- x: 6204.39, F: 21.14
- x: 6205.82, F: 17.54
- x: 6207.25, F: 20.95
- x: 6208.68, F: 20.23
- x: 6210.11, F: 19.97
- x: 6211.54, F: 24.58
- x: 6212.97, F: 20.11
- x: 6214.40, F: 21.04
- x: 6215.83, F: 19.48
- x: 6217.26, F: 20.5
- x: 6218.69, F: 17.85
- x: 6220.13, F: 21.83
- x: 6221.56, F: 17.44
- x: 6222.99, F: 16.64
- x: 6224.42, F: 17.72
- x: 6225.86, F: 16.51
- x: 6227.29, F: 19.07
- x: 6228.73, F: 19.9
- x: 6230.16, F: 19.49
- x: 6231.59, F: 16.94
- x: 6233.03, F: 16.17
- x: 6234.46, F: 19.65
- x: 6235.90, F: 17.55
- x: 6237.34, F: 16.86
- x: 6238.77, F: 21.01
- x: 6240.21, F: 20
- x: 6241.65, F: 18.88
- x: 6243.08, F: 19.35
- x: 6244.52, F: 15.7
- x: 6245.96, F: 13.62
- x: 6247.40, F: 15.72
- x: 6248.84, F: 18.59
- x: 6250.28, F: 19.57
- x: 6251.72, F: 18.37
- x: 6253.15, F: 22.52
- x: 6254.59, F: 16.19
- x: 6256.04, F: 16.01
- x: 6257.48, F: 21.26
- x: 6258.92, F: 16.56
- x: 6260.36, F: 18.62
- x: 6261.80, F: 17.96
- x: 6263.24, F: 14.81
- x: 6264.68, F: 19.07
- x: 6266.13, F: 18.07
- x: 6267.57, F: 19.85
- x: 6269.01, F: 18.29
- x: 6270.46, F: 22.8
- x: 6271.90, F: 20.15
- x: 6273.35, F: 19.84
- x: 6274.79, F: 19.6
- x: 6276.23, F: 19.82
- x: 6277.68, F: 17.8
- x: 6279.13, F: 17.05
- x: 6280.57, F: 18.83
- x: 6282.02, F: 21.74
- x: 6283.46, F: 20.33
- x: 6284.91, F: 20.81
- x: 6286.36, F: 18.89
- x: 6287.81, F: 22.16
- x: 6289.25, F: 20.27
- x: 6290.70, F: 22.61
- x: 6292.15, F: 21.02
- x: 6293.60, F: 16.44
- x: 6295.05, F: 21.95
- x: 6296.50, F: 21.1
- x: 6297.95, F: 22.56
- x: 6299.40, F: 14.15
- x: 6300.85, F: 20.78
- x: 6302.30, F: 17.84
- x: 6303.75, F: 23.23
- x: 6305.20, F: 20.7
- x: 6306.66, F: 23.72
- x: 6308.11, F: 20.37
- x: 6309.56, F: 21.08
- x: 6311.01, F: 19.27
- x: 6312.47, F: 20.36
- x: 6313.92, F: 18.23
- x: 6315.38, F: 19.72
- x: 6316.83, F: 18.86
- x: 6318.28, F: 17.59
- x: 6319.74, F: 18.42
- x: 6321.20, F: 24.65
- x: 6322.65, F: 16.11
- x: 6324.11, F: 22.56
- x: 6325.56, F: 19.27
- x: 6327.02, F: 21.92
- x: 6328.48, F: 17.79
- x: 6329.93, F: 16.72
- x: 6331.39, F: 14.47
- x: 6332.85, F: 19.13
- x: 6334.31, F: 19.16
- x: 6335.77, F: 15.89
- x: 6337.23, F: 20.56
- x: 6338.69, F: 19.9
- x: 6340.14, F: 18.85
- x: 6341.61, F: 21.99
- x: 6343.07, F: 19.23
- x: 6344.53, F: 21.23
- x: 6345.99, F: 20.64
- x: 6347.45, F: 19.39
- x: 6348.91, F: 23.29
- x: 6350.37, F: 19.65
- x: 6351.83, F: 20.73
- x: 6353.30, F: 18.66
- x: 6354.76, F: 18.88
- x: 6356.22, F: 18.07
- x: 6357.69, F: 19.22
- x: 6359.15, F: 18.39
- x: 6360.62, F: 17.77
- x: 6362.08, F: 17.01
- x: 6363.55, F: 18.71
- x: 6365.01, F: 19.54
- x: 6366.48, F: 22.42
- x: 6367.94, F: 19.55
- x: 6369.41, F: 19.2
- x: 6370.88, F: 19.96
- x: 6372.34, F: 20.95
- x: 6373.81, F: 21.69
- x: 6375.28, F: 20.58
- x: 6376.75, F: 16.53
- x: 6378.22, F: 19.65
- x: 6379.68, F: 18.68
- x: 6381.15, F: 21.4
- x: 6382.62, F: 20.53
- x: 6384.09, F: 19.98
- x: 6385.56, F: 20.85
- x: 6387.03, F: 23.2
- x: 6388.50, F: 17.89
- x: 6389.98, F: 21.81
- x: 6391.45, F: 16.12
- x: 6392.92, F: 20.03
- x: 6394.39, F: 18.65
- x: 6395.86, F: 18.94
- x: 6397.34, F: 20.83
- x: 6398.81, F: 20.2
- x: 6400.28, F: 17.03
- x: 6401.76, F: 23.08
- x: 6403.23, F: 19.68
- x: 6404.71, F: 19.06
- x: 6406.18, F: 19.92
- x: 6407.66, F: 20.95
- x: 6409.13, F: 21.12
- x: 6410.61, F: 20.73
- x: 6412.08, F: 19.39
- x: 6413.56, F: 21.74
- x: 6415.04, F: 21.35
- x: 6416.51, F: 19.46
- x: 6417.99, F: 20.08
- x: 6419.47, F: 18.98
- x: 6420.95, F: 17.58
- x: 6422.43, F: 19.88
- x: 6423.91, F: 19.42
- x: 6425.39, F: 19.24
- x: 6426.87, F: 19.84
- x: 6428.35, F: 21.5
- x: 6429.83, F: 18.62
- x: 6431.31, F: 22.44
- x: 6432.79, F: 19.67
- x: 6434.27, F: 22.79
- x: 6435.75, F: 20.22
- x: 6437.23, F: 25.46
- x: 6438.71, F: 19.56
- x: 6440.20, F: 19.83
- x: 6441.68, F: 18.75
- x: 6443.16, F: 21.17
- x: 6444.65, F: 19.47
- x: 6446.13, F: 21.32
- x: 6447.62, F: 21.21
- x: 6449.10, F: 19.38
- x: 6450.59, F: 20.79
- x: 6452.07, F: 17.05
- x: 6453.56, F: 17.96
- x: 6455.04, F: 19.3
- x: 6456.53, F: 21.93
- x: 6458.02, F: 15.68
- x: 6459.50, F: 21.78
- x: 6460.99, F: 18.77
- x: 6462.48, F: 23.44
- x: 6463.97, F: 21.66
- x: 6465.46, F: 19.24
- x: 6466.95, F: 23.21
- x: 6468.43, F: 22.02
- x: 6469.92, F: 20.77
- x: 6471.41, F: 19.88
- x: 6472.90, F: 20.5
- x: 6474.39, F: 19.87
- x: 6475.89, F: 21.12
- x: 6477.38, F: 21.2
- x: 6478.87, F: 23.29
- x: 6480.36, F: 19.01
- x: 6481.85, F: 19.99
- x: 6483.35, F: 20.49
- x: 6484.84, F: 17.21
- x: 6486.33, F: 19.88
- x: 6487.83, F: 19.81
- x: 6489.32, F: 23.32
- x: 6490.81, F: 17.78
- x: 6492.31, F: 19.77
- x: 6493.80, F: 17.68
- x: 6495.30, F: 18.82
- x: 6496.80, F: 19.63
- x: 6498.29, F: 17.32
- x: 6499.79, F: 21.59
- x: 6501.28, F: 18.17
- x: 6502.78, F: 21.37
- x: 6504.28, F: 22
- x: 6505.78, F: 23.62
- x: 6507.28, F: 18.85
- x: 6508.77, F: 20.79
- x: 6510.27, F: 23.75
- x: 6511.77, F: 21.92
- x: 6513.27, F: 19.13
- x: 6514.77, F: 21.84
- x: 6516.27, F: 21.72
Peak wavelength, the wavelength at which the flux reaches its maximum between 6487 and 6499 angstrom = 6489.32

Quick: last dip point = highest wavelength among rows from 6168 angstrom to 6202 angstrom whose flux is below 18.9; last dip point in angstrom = 6198.68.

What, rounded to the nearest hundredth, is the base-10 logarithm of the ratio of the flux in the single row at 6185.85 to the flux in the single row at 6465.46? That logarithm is 0.07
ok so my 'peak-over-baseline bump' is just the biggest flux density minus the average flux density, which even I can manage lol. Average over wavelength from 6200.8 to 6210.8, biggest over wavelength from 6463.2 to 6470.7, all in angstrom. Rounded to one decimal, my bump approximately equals 3.0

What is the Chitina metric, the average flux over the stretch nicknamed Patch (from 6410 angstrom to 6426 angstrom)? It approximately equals 19.8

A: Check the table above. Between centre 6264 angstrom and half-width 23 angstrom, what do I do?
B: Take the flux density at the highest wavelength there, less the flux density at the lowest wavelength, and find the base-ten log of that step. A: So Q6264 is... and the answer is -2.0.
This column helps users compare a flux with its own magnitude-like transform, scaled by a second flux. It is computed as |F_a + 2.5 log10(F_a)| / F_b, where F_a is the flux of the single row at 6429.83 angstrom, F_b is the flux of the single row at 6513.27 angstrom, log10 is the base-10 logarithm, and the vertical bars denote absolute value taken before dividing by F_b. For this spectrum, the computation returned 1.14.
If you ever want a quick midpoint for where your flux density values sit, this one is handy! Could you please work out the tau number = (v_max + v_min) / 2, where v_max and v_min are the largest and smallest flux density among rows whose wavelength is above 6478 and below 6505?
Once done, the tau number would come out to 20.3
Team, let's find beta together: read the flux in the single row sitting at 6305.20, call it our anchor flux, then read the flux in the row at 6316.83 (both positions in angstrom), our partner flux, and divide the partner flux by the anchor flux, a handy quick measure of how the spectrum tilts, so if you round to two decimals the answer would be 0.91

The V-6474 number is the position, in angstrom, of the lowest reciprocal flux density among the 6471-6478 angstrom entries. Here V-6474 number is 6477.38 angstrom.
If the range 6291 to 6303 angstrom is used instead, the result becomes 6297.95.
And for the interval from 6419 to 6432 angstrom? 6431.31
